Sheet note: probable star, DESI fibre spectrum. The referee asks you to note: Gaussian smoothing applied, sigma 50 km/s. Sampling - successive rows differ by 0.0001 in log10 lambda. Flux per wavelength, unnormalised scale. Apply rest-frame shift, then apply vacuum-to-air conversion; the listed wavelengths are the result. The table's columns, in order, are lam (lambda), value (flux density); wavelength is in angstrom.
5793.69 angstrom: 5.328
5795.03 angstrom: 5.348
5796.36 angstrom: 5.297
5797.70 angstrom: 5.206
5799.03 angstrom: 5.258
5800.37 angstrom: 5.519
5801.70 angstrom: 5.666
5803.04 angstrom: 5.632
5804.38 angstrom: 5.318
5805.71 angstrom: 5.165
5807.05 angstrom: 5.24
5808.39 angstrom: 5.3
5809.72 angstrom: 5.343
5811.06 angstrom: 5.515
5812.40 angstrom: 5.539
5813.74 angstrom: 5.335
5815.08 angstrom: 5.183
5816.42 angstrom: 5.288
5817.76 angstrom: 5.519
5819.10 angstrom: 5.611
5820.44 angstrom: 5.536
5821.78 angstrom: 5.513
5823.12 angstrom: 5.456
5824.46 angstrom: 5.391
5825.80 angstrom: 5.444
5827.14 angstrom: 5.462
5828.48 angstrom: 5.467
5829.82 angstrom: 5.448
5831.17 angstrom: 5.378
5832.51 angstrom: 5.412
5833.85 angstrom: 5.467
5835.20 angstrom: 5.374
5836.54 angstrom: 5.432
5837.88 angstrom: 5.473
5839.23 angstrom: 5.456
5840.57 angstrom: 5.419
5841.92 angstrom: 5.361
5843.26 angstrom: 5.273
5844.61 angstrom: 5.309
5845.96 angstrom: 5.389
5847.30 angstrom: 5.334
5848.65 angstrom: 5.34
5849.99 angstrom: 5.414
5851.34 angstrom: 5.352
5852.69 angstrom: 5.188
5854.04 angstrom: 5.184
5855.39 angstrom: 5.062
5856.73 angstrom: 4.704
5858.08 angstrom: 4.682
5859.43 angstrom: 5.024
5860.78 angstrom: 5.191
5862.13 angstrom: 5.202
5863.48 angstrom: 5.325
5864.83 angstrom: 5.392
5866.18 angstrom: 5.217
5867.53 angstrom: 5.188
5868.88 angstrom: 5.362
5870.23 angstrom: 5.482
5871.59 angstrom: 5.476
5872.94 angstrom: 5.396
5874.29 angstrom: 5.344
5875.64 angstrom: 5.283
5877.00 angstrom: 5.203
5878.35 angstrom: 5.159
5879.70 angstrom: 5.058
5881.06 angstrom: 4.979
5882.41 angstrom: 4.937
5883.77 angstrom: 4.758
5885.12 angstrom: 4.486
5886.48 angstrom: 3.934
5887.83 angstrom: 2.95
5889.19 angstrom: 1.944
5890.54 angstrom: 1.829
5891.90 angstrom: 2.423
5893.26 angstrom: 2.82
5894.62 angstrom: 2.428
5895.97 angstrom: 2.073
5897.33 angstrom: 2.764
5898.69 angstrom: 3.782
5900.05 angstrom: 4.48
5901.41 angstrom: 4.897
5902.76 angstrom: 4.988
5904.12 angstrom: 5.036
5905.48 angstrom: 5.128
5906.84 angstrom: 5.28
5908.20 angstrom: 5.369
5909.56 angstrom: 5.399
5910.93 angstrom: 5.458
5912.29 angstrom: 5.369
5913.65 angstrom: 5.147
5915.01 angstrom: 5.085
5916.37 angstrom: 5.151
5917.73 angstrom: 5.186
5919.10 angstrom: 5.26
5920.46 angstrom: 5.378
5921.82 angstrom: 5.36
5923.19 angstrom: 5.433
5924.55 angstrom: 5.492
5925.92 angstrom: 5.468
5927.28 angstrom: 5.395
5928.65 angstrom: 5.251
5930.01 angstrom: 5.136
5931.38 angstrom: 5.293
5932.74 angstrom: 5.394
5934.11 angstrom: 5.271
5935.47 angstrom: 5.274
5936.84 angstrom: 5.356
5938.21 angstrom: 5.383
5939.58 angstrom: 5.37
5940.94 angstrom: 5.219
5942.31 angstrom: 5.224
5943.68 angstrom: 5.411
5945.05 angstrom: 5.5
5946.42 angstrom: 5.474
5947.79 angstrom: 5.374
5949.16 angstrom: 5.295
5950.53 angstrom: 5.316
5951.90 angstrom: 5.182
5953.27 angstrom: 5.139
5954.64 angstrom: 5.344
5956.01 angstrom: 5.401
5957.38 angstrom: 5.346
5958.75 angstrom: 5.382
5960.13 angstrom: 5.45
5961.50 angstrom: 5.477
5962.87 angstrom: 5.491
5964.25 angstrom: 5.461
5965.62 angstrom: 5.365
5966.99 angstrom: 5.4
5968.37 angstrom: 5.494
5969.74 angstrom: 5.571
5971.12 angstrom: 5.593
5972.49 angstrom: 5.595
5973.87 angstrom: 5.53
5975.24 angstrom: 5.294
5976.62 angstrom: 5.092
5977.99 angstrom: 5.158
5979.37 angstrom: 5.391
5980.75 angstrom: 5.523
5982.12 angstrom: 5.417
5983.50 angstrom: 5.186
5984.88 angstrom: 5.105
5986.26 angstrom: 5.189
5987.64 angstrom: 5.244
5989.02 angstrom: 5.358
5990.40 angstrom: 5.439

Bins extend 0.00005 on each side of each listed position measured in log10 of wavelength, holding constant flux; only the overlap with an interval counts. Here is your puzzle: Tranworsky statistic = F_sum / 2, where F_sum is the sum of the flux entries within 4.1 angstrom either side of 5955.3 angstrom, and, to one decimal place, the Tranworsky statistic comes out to 15.9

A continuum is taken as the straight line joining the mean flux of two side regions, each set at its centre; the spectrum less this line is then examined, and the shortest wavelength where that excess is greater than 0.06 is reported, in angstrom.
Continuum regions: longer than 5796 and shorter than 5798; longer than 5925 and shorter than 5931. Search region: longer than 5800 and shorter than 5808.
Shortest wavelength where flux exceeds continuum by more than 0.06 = 5800.37 angstrom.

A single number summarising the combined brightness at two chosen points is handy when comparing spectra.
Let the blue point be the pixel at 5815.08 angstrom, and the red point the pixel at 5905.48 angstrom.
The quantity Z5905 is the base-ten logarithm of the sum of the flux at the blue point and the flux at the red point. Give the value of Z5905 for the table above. 1.01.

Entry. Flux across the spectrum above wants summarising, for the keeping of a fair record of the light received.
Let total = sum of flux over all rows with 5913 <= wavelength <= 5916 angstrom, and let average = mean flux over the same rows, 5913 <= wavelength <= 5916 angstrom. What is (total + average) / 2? 7.7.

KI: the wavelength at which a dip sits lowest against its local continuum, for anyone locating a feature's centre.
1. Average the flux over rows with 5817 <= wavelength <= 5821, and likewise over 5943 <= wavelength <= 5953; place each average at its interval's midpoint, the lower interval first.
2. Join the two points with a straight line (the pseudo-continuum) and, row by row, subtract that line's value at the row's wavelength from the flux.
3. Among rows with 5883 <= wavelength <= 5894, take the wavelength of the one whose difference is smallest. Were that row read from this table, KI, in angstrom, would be 5890.54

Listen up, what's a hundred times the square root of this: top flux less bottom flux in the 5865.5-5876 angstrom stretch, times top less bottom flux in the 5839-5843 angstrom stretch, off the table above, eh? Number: 17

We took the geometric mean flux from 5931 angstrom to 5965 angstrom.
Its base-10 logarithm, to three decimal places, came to 0.729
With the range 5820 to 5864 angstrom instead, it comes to 0.725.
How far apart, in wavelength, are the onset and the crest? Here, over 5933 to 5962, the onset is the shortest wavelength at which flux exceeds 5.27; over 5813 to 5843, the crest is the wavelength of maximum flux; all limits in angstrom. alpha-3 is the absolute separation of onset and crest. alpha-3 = 115.0 angstrom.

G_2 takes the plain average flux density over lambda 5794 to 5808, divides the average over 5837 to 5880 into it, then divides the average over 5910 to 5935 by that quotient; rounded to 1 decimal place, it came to 5.2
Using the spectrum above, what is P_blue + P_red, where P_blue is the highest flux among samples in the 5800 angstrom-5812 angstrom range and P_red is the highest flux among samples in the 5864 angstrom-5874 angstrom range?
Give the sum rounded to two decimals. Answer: 11.15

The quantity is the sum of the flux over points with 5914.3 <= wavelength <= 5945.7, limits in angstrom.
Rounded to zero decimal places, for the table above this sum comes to 122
